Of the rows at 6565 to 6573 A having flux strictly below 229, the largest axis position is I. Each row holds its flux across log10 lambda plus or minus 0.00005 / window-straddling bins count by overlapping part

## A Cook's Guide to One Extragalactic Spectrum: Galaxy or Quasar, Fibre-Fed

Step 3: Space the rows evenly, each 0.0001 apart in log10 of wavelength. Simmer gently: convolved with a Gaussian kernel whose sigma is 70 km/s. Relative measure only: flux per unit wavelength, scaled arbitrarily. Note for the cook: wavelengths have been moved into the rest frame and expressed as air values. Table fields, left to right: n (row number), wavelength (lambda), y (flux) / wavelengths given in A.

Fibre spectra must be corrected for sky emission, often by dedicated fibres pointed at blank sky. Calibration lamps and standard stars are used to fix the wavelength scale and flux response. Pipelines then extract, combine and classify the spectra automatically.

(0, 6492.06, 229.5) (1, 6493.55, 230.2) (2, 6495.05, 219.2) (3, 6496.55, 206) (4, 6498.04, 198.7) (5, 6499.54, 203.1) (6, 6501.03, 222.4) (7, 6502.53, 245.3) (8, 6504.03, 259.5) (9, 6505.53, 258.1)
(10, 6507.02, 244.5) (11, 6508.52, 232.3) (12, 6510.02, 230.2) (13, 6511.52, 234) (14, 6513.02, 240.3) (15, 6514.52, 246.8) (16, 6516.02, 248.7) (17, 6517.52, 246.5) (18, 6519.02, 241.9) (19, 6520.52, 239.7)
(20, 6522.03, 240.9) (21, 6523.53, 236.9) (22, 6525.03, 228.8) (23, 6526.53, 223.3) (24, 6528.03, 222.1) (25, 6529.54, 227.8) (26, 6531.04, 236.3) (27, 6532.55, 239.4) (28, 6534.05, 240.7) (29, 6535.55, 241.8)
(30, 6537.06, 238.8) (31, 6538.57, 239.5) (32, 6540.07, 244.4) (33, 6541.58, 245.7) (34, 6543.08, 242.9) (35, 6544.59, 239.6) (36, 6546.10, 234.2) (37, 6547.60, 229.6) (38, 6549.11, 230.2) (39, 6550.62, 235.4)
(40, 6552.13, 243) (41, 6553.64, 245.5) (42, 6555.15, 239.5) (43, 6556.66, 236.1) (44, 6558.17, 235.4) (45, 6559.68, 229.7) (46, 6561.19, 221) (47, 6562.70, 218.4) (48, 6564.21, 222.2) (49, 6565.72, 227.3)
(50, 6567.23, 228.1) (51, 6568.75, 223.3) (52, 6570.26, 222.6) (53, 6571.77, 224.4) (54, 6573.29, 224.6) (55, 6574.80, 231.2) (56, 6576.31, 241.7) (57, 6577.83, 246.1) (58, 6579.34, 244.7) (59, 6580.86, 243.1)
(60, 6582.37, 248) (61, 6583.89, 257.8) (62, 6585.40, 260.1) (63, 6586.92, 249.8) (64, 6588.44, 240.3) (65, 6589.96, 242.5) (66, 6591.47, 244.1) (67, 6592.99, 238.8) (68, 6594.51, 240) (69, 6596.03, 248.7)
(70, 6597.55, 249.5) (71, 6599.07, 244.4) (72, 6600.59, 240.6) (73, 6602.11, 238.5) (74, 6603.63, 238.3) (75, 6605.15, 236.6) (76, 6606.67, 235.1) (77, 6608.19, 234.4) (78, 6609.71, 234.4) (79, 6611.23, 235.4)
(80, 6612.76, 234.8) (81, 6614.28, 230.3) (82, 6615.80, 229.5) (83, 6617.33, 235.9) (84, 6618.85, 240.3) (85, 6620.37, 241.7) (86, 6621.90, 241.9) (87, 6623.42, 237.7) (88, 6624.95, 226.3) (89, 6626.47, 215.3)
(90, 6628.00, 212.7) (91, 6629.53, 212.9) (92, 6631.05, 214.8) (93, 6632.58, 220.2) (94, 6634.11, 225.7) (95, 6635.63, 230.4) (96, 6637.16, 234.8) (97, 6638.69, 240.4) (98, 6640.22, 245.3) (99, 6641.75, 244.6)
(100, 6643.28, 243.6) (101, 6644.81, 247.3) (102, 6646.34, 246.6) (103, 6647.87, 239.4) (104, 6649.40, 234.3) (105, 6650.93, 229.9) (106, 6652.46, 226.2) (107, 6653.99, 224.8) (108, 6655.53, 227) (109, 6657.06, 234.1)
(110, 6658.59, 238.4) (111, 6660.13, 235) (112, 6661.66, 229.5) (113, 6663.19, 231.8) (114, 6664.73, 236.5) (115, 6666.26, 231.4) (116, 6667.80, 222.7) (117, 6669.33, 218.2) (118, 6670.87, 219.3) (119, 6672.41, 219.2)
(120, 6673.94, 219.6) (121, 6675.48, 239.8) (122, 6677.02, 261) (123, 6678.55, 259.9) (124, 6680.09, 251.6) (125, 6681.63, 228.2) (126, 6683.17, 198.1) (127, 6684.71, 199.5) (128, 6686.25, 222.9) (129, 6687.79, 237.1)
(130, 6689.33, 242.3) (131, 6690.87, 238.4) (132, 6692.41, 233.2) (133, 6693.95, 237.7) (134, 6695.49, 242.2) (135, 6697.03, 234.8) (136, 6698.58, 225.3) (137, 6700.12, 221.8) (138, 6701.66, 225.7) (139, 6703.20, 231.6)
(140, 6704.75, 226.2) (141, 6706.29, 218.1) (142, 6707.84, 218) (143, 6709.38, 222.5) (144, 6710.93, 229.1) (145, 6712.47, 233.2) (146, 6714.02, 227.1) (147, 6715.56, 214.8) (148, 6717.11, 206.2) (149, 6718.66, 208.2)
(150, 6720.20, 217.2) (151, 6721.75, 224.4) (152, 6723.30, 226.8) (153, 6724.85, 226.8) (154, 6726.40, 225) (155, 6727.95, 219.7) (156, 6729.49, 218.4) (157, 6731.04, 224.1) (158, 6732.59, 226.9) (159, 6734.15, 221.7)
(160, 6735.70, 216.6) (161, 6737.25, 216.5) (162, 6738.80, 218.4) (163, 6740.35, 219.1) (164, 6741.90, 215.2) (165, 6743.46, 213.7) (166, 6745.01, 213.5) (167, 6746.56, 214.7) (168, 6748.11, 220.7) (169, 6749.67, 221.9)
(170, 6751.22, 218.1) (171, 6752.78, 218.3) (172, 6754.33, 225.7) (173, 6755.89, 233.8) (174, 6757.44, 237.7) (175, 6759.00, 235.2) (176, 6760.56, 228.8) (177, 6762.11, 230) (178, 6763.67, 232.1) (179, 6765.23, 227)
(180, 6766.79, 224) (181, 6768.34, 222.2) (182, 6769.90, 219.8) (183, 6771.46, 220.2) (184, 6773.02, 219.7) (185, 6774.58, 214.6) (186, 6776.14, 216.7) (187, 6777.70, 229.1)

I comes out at 6571.77 A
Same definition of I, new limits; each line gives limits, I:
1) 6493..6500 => 6499.54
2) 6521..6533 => 6529.54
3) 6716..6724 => 6723.30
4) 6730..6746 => 6745.01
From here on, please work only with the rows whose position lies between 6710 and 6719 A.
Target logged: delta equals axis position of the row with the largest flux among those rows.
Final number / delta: 6712.47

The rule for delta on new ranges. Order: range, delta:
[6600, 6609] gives 6600.59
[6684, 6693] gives 6689.33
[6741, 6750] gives 6749.67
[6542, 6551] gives 6543.08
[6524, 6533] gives 6532.55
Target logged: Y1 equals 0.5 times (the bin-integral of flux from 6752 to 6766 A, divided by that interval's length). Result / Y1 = 115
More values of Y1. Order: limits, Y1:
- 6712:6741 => 110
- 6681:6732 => 112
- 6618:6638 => 114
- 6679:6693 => 114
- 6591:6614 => 120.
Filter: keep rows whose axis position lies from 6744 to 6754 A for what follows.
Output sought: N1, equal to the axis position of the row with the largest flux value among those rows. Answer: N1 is 6749.67 A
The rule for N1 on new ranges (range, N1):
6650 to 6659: 6658.59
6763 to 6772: 6763.67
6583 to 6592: 6585.40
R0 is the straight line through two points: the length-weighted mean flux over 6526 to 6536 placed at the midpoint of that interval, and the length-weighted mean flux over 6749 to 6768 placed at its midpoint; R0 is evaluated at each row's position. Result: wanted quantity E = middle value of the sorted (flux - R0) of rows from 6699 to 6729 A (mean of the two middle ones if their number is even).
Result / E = -4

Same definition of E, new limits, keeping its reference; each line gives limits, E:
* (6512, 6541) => 7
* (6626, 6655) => 0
